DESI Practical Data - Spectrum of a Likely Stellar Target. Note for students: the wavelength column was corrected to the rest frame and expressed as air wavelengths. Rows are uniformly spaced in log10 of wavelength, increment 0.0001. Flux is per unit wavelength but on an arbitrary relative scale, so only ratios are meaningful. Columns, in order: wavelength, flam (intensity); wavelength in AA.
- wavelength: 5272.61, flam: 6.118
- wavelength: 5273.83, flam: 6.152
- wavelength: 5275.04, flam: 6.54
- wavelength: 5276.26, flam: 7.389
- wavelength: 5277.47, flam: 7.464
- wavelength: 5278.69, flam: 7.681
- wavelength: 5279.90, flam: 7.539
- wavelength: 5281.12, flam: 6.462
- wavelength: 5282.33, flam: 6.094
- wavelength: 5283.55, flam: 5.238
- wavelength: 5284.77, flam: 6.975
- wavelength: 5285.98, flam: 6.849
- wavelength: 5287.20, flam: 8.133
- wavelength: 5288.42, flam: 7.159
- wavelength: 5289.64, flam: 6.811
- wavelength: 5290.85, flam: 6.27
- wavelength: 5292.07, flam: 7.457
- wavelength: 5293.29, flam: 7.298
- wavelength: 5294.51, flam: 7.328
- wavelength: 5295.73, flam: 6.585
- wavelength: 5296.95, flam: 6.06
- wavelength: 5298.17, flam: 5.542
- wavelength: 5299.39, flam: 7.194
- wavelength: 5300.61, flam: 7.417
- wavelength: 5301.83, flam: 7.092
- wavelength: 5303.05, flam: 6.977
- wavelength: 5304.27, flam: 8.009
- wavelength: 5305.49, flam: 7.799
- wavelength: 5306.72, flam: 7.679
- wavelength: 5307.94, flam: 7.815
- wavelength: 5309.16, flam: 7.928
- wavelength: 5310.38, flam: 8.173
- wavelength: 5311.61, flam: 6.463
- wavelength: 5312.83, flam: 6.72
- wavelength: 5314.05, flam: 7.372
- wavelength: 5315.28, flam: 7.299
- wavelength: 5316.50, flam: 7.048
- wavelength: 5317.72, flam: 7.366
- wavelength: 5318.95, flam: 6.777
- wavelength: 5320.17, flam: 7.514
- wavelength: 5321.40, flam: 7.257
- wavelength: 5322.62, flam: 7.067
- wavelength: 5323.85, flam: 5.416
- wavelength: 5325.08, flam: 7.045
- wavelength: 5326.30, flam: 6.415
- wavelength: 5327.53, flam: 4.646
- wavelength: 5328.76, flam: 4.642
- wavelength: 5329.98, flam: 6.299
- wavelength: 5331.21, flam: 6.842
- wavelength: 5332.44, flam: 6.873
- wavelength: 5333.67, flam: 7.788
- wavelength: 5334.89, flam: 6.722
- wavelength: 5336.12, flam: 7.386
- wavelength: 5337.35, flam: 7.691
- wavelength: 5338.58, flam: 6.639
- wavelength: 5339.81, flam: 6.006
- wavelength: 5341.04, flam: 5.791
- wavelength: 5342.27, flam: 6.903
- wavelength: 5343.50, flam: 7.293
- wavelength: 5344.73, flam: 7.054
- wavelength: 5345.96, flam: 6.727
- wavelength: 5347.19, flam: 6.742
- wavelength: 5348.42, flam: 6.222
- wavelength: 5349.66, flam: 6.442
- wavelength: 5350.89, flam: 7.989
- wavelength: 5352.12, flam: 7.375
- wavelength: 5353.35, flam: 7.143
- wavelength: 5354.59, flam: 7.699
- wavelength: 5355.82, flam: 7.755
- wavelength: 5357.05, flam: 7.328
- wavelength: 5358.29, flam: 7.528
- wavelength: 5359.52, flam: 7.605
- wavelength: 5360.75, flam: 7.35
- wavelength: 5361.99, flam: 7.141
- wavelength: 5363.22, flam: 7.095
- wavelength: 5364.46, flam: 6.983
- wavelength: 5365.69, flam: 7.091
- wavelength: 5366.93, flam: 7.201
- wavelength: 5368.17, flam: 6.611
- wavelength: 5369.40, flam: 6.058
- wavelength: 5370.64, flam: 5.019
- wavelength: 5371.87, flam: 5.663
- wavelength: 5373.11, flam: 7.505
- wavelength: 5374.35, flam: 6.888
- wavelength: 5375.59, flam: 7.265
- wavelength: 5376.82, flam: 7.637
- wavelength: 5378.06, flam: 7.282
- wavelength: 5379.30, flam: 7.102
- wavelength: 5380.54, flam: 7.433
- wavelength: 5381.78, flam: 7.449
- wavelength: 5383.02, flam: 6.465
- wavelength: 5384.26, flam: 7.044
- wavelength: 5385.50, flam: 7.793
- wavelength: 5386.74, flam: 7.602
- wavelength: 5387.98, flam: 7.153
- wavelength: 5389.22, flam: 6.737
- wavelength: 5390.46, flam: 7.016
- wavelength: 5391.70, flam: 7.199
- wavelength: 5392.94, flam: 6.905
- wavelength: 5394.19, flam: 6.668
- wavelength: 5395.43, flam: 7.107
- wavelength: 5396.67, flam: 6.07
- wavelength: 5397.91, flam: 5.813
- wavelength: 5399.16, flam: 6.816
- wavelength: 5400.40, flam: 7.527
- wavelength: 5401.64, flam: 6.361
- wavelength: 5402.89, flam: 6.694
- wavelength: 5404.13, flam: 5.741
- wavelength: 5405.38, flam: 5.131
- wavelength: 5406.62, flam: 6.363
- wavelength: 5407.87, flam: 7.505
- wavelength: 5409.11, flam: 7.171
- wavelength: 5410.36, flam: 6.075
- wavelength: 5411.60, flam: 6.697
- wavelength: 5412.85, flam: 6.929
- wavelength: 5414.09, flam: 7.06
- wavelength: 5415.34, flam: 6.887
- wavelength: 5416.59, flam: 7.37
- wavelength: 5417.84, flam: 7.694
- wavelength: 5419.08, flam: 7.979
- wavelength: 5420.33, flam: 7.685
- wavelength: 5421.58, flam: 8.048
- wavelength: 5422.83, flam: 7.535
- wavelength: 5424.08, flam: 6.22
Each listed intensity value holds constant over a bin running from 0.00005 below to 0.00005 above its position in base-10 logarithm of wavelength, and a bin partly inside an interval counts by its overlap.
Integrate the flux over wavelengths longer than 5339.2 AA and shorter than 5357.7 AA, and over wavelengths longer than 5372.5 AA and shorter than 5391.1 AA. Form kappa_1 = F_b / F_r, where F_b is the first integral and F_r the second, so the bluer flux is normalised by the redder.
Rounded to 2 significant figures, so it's 0.96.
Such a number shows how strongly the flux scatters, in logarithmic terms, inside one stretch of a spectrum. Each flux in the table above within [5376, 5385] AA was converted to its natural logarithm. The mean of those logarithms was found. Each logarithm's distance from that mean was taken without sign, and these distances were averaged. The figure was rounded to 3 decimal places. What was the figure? 0.040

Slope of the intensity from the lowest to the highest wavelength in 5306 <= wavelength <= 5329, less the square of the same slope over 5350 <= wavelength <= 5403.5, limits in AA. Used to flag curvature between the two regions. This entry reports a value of -0.14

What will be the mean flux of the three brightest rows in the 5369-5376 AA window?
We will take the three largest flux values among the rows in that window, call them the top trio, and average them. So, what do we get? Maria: 7.22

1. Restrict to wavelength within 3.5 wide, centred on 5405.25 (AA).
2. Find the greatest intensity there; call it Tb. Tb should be 6.363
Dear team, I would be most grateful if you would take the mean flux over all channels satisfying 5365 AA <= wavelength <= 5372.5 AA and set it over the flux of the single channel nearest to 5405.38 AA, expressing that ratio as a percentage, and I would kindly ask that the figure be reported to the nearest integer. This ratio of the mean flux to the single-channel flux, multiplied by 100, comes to 122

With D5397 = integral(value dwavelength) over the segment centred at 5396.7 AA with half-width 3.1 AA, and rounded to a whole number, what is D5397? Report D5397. 40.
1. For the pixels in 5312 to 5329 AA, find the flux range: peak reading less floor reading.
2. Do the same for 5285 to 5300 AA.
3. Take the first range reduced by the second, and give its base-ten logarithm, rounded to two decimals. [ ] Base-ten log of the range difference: -0.55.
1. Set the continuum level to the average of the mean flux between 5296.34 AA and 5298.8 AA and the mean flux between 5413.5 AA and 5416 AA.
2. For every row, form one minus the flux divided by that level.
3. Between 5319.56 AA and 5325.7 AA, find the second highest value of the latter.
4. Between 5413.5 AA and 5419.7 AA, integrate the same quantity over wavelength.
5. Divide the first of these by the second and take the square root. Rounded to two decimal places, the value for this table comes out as 0.32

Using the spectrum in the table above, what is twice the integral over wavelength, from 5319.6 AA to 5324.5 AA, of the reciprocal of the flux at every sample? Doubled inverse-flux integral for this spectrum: 1.46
